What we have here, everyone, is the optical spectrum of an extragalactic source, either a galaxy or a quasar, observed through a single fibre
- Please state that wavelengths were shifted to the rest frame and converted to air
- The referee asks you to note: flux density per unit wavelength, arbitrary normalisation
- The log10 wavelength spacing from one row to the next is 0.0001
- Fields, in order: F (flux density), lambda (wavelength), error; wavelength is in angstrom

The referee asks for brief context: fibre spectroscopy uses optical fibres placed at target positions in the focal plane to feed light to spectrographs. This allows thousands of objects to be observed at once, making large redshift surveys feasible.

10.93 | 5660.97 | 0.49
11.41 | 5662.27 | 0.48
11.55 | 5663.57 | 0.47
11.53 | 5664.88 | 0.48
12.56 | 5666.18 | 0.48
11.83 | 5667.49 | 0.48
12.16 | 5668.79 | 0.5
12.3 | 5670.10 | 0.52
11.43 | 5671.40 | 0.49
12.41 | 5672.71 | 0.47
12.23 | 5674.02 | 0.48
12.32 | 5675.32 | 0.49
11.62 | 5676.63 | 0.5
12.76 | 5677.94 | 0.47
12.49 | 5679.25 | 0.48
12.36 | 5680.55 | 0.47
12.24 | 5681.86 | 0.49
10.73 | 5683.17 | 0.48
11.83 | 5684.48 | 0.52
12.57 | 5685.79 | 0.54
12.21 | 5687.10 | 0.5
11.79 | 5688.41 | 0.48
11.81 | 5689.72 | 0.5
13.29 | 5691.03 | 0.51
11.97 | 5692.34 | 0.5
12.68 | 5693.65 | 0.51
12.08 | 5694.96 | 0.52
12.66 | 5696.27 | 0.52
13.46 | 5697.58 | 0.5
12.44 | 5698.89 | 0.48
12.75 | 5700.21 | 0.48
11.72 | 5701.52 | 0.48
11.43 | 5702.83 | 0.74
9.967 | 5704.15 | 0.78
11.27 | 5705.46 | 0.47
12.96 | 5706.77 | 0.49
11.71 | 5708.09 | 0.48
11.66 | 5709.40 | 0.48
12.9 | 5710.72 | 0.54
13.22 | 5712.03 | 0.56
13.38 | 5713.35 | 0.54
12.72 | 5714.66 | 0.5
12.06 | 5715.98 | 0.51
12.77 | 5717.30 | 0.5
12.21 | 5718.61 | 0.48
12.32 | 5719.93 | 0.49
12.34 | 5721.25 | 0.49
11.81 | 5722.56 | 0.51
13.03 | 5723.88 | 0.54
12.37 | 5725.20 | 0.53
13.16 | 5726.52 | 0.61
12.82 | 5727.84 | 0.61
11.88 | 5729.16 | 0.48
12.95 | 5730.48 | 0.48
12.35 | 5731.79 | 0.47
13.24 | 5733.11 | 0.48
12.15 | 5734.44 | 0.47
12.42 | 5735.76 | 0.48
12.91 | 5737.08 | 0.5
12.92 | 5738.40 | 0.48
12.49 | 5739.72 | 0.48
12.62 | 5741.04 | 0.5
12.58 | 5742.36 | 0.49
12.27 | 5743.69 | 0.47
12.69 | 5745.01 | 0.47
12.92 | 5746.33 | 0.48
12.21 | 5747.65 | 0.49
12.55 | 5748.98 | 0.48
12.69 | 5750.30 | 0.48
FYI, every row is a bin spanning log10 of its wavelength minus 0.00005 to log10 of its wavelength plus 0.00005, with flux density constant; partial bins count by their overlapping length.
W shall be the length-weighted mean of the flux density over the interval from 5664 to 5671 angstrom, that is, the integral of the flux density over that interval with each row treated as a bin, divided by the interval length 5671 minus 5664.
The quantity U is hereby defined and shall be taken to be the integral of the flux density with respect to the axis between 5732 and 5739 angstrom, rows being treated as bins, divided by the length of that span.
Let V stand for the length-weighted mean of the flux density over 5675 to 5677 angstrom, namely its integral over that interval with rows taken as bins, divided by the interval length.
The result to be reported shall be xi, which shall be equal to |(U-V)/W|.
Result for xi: 0.062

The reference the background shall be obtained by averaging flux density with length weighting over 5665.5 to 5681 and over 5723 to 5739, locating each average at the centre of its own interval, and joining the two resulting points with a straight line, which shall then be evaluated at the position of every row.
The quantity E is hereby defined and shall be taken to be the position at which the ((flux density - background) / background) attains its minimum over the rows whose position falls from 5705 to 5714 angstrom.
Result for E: 5705.46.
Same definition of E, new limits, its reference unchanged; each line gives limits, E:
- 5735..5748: 5747.65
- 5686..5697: 5688.41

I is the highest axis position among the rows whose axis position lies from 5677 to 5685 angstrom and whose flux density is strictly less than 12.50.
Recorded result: 5684.48 angstrom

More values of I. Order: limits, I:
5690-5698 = 5694.96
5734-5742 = 5739.72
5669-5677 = 5676.63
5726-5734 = 5731.79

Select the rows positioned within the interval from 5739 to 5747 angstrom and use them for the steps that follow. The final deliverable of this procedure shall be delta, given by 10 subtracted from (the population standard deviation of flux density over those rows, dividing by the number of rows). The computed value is -9.80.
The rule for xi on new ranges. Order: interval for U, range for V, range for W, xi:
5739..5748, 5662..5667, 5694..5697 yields 0.062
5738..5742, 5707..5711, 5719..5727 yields 0.047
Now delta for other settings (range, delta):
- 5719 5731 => -9.53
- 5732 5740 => -9.63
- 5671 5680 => -9.56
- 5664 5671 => -9.64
